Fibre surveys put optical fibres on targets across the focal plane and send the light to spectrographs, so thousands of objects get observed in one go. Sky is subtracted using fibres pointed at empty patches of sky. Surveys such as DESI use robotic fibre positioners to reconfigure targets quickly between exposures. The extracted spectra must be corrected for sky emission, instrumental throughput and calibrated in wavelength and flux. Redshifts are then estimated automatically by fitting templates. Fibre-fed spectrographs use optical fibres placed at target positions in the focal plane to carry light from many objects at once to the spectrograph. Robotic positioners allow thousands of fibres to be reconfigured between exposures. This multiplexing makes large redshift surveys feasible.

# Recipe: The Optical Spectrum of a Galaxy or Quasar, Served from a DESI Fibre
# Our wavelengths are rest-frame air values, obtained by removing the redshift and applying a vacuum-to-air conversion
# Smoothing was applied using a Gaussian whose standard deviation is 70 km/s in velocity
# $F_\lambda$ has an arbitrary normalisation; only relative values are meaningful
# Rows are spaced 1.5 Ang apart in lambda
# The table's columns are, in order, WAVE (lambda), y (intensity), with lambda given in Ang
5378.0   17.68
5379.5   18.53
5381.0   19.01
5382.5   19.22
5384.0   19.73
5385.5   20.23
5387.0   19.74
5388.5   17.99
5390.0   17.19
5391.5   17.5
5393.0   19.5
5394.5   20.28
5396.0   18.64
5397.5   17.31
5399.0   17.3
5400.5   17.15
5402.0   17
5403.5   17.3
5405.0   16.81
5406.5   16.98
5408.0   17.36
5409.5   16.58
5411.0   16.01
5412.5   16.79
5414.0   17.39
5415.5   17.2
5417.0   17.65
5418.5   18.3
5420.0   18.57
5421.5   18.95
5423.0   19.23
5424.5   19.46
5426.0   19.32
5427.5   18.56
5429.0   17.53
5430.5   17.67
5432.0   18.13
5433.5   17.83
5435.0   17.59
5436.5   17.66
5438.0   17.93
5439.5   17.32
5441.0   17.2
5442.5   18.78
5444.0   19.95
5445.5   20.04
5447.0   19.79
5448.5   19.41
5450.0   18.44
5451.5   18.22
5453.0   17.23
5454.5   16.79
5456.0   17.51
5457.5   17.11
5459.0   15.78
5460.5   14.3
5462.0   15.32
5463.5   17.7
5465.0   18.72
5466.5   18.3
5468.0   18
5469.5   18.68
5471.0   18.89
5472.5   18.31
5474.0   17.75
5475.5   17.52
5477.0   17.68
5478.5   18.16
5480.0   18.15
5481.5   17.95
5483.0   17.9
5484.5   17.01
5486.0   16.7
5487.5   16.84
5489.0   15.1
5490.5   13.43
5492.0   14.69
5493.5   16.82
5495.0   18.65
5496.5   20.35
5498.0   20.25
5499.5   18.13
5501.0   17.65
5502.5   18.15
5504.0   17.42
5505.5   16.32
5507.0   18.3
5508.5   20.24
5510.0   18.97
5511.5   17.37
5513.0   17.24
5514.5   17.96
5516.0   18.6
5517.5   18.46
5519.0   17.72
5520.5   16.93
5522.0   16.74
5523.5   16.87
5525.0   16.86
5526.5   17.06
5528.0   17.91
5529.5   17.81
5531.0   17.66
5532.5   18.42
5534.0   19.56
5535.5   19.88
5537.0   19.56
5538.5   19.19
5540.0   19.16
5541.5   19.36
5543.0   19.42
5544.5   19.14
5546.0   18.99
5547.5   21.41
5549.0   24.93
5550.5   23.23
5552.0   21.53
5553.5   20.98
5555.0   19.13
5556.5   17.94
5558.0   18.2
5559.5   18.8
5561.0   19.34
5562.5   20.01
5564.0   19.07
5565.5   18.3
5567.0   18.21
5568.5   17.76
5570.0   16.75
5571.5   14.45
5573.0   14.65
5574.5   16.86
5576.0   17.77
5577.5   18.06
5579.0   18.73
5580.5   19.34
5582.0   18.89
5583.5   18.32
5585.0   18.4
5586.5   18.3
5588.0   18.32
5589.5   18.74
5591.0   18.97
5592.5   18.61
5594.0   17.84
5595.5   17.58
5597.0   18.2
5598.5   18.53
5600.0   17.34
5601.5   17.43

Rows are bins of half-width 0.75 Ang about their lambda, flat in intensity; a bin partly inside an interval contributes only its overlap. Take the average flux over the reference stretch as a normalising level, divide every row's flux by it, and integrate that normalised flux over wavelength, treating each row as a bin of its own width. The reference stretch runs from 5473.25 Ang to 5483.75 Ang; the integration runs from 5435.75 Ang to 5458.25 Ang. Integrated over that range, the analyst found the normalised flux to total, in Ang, 22.9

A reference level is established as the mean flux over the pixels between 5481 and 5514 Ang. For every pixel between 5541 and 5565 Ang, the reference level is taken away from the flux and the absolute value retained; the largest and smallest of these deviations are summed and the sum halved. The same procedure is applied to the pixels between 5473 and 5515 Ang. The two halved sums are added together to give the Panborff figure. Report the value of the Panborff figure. 6.0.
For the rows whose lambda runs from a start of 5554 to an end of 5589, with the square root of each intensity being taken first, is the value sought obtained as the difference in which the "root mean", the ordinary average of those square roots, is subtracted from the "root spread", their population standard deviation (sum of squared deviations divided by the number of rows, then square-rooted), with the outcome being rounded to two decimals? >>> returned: -4.09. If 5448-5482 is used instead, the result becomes -4.06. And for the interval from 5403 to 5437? -4.11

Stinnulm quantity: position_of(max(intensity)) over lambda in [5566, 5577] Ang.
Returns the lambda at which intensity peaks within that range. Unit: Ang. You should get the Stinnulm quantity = 5567.0 Ang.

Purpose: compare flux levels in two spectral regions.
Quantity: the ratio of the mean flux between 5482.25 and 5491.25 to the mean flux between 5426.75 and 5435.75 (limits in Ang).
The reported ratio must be 0.90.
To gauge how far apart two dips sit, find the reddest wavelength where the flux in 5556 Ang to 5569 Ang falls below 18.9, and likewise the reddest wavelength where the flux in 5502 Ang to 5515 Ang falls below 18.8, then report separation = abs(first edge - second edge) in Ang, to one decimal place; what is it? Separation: 54.0 Ang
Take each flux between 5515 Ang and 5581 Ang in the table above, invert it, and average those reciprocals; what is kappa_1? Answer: 0.0541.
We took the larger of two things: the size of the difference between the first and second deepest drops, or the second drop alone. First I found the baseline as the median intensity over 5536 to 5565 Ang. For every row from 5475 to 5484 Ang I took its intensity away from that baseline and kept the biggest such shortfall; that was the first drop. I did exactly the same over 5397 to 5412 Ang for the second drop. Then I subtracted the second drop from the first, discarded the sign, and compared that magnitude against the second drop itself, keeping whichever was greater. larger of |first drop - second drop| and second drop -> 3.330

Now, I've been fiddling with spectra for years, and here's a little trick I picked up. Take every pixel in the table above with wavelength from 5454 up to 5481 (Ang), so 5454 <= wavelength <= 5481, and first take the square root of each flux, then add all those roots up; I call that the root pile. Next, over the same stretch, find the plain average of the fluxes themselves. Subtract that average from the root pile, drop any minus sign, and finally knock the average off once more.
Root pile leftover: 40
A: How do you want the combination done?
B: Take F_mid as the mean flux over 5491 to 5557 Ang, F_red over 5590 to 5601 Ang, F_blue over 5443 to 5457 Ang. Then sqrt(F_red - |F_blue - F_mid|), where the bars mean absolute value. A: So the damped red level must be 4.25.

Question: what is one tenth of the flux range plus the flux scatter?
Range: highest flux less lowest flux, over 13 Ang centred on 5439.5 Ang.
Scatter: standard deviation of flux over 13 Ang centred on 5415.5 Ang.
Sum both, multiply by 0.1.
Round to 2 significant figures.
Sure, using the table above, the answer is 0.38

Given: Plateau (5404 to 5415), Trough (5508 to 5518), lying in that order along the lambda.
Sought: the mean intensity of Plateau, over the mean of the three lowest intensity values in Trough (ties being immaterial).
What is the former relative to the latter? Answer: 0.96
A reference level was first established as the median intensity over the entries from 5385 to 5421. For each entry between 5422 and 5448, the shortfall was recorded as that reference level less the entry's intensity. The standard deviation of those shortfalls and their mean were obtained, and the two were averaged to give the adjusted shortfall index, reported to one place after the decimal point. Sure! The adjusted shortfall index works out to -0.1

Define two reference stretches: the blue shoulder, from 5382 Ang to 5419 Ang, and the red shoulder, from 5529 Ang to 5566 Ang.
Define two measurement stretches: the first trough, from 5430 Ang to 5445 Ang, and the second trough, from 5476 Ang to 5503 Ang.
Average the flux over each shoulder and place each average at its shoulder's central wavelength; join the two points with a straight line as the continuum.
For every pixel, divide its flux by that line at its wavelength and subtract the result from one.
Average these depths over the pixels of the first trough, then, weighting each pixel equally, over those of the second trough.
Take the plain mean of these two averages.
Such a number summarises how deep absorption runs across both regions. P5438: 0.05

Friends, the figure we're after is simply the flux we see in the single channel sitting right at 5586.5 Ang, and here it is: 18.3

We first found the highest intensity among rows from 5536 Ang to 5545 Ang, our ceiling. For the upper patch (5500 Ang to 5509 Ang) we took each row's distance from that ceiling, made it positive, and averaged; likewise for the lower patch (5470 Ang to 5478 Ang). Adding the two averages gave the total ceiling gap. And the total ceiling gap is 3.3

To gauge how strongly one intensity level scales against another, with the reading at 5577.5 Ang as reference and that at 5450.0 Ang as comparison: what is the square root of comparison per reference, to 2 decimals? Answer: 1.01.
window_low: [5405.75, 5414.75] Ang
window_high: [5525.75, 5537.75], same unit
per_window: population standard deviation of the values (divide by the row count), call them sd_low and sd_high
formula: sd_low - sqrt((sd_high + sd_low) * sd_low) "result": -0.36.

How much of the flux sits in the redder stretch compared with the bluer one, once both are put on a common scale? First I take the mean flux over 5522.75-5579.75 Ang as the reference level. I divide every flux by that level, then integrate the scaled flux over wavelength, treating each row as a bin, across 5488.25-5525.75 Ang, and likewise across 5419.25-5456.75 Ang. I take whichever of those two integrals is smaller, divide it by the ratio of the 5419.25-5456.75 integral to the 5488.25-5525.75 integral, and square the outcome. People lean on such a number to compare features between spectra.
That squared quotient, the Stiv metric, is 1129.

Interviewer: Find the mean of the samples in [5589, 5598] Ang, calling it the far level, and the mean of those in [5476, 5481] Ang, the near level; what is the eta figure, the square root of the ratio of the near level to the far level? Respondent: 0.99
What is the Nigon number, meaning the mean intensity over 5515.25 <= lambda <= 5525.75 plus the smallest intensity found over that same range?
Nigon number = 34.2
